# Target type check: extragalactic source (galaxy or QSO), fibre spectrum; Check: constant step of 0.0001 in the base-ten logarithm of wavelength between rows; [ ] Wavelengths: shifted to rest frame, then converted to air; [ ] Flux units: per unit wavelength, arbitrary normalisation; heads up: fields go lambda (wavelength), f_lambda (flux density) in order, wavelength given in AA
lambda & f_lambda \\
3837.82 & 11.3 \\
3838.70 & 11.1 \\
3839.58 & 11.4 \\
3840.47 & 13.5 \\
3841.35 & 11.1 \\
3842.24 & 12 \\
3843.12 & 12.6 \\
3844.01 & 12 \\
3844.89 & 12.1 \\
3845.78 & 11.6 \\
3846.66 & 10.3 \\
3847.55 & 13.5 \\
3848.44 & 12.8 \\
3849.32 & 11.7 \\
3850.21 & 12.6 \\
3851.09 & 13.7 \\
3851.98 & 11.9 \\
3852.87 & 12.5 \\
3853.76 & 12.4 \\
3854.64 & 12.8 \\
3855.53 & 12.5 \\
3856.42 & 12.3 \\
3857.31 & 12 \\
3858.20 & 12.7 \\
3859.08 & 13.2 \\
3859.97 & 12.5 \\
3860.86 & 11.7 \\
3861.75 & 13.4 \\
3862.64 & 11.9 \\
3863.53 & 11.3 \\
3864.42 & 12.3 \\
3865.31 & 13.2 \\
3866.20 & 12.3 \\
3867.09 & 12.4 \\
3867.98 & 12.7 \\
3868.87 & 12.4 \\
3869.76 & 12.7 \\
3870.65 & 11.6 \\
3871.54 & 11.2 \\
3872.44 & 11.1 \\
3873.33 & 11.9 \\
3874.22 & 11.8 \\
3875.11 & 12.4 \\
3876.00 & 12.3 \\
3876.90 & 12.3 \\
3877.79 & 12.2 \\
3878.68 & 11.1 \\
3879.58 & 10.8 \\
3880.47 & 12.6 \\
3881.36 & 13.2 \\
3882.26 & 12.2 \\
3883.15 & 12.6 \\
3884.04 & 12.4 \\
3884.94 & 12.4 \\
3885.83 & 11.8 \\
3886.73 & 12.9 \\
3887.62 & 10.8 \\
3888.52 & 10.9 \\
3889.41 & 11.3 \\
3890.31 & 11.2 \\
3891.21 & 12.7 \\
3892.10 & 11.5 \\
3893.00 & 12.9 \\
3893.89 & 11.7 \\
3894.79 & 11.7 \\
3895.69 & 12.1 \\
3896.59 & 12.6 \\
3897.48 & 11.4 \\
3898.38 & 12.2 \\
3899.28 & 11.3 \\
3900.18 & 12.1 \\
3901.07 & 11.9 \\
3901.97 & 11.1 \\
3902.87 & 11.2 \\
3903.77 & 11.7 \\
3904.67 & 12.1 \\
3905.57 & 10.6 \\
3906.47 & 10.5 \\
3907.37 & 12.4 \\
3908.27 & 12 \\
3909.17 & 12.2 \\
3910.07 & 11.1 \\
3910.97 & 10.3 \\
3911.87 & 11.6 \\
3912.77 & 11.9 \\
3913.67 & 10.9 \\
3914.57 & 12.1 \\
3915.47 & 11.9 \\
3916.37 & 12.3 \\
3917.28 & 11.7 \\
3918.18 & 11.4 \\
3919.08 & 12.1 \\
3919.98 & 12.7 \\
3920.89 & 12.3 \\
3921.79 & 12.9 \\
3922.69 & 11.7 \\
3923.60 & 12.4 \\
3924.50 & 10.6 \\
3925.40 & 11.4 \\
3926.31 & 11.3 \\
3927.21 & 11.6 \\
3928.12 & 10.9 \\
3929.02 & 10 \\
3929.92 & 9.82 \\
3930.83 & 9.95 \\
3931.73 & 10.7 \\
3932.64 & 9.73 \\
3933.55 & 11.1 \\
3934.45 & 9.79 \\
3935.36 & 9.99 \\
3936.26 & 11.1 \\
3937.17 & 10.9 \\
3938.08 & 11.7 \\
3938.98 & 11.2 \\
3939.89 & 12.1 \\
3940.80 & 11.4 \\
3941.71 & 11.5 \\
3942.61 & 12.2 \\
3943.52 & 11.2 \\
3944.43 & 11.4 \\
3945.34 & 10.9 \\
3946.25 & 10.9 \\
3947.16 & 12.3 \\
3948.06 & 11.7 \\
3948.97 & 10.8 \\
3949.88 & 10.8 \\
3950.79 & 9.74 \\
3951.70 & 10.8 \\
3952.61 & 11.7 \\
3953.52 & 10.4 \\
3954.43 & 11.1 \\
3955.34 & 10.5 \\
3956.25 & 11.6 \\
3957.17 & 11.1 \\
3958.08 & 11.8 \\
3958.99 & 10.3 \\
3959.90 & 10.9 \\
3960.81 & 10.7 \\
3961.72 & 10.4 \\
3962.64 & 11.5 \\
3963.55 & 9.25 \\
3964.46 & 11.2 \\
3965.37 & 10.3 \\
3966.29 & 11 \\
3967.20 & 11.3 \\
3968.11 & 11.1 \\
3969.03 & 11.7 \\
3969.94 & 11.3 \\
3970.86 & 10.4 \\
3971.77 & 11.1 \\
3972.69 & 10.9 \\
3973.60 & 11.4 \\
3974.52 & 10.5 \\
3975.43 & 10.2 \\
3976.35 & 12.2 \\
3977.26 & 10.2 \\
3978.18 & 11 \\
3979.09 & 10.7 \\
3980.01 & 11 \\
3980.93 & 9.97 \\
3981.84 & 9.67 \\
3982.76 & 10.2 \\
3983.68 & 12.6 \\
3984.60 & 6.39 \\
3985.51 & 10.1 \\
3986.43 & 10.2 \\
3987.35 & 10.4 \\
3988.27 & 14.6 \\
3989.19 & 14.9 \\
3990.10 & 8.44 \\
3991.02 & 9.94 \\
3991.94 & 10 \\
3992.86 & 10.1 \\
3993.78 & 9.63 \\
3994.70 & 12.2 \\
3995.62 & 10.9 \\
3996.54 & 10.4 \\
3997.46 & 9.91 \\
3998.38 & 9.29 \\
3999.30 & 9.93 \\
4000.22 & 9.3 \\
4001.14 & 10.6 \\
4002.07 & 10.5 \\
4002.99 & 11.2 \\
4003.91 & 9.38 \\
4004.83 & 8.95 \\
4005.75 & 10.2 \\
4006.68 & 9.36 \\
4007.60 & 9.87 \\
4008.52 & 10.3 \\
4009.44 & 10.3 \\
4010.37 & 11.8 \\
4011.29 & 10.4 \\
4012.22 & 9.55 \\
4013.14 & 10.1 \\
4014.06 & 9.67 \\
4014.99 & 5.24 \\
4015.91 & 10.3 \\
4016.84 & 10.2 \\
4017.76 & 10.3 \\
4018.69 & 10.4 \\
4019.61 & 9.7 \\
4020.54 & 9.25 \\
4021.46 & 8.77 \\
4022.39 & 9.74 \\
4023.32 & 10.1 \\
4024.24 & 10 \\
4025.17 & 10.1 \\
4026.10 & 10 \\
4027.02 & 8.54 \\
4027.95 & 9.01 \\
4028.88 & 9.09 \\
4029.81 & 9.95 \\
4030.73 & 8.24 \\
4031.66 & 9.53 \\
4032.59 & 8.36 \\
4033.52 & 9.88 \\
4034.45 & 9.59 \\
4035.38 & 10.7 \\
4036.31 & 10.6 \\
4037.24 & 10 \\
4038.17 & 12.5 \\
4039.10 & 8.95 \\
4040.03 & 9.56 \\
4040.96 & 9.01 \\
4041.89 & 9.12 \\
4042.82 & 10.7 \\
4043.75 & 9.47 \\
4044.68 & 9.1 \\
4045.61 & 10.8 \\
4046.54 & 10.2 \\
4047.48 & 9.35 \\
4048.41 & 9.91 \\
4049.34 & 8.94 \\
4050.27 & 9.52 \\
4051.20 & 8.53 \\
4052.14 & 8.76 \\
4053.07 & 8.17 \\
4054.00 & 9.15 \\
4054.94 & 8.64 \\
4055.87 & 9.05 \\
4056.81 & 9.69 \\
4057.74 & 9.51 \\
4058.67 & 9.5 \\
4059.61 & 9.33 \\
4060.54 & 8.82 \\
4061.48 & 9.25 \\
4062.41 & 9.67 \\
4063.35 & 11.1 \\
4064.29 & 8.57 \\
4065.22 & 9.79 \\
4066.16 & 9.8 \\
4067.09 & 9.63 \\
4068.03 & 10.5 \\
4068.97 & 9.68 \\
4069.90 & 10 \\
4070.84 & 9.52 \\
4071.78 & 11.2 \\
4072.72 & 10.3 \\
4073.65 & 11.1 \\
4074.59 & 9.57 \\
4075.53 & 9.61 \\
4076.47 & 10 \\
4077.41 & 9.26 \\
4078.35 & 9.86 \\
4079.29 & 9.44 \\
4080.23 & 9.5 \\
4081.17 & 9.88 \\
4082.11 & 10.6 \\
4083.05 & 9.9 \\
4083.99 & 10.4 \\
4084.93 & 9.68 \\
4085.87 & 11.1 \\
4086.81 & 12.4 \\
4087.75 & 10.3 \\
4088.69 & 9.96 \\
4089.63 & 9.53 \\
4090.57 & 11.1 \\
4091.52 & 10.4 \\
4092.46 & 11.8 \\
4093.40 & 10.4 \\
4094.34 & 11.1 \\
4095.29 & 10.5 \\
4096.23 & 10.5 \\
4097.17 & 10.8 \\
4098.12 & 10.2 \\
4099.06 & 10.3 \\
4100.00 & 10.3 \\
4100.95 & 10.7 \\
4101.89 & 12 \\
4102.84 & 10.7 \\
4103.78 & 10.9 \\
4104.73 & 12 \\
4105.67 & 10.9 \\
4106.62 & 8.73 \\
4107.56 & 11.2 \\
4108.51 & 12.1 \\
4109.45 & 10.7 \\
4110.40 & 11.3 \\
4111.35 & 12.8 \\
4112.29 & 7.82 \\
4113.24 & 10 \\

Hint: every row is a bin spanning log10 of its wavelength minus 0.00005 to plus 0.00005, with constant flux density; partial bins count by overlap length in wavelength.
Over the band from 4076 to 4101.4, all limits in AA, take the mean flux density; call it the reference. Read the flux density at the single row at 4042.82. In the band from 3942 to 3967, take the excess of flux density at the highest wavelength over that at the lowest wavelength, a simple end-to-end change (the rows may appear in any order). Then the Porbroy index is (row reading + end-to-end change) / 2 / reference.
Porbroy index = 0.46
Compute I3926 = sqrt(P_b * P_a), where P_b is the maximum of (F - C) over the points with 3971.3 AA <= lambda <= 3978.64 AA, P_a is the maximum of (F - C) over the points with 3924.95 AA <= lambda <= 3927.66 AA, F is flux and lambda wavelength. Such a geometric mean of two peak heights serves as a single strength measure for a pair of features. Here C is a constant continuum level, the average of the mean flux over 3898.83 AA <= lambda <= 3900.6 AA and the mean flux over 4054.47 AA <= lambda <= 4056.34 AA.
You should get 1.6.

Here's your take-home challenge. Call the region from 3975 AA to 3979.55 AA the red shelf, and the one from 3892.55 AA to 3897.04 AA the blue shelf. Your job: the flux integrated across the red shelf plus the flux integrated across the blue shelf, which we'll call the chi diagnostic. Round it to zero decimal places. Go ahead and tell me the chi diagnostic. 104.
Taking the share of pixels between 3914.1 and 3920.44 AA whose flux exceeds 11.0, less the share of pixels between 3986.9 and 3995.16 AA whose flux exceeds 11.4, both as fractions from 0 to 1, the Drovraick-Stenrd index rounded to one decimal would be 0.7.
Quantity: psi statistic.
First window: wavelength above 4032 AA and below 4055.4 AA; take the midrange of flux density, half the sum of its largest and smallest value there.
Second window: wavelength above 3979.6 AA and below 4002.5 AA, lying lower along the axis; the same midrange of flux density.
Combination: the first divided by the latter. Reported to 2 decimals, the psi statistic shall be 0.97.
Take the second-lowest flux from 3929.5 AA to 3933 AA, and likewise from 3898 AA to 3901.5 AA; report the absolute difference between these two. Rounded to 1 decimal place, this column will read 2.1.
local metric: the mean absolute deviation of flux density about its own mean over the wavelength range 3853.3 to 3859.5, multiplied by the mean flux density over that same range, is 3.7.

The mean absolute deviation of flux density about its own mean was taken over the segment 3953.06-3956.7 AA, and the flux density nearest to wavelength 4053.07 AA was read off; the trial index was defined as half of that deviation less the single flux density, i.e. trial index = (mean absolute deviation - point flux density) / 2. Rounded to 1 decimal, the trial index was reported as -3.9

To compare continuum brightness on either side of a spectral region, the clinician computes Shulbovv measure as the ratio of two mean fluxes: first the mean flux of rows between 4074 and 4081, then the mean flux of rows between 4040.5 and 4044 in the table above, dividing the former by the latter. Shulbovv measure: 1.00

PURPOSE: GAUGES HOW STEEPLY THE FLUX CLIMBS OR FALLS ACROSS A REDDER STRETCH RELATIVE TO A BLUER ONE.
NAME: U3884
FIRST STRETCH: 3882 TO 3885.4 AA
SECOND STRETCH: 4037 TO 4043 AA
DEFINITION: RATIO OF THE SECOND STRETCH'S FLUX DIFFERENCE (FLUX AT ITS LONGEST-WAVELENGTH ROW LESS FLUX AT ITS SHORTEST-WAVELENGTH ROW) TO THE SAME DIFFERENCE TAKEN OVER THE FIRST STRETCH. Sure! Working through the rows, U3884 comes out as 3.5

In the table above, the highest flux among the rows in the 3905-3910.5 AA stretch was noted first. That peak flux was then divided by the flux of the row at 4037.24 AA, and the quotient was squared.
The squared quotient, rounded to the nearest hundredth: 1.54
